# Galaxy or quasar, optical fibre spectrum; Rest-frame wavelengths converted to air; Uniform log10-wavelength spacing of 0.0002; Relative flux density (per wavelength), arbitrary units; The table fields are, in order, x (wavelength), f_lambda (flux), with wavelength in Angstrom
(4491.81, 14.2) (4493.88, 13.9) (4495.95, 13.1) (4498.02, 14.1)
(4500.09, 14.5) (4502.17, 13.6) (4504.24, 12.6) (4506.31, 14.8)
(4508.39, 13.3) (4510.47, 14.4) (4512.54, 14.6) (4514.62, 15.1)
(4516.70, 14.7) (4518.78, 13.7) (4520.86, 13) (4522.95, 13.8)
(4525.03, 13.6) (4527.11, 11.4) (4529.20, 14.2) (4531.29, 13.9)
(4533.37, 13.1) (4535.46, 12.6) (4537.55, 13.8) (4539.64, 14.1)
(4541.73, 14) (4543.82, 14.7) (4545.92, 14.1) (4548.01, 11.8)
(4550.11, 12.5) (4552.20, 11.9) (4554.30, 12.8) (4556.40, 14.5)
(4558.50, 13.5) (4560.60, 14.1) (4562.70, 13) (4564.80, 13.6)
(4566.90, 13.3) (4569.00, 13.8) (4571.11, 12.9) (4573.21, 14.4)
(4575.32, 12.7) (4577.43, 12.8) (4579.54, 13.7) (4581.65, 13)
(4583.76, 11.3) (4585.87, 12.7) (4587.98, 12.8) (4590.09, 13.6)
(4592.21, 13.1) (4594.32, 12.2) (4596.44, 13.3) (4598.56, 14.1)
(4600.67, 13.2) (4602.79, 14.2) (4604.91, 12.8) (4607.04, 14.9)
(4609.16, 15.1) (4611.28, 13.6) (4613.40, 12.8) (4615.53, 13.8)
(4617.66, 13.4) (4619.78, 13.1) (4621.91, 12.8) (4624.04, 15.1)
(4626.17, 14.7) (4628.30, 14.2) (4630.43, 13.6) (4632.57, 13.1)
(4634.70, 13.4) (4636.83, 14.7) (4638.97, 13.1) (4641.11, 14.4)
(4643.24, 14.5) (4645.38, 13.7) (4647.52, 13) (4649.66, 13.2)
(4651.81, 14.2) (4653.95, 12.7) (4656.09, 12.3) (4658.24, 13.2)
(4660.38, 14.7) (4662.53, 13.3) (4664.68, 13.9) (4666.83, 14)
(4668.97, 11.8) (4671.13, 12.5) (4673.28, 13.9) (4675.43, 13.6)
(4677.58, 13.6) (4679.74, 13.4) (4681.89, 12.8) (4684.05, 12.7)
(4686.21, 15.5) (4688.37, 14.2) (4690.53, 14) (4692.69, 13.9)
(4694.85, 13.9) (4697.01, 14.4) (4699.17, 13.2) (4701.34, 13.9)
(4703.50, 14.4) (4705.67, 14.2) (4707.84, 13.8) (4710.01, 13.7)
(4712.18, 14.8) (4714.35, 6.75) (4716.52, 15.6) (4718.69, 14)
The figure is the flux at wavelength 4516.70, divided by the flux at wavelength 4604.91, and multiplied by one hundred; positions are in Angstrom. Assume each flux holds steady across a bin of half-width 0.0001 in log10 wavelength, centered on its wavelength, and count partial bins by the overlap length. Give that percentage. 115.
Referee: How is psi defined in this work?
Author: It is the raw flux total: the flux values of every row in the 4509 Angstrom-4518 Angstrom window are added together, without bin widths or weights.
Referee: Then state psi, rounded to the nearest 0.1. 58.8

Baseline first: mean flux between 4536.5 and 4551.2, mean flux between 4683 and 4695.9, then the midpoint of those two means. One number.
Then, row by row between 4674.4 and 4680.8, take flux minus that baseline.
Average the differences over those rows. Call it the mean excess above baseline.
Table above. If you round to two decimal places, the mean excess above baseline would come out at -0.27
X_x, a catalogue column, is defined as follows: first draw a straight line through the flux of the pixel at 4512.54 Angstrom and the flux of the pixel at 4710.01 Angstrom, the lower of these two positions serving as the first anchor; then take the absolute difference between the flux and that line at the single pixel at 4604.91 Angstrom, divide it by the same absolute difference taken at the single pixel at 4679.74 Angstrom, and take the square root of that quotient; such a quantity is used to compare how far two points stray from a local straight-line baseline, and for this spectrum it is 1.8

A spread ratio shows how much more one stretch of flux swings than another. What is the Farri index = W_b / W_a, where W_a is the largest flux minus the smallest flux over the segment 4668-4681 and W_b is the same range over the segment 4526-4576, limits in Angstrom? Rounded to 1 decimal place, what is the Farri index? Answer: 1.6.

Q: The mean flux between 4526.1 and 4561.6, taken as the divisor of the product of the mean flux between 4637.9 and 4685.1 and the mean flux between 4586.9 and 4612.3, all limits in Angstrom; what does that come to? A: 13.6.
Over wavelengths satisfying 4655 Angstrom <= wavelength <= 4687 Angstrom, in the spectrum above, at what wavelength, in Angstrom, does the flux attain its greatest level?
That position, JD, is 4686.21 Angstrom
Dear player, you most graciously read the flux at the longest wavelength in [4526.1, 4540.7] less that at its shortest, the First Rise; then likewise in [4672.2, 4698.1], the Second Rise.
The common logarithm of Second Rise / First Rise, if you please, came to -0.7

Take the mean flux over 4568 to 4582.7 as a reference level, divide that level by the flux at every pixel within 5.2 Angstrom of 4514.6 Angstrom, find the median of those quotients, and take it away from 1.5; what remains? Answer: 0.59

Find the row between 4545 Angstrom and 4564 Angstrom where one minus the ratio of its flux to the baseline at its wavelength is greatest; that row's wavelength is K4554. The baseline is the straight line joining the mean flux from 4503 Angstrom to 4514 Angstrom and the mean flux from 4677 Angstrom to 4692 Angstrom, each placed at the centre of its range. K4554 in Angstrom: 4548.01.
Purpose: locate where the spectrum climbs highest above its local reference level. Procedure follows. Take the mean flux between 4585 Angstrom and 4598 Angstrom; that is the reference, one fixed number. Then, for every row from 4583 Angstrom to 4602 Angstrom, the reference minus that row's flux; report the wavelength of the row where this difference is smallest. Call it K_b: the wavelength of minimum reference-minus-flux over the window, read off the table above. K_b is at 4598.56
